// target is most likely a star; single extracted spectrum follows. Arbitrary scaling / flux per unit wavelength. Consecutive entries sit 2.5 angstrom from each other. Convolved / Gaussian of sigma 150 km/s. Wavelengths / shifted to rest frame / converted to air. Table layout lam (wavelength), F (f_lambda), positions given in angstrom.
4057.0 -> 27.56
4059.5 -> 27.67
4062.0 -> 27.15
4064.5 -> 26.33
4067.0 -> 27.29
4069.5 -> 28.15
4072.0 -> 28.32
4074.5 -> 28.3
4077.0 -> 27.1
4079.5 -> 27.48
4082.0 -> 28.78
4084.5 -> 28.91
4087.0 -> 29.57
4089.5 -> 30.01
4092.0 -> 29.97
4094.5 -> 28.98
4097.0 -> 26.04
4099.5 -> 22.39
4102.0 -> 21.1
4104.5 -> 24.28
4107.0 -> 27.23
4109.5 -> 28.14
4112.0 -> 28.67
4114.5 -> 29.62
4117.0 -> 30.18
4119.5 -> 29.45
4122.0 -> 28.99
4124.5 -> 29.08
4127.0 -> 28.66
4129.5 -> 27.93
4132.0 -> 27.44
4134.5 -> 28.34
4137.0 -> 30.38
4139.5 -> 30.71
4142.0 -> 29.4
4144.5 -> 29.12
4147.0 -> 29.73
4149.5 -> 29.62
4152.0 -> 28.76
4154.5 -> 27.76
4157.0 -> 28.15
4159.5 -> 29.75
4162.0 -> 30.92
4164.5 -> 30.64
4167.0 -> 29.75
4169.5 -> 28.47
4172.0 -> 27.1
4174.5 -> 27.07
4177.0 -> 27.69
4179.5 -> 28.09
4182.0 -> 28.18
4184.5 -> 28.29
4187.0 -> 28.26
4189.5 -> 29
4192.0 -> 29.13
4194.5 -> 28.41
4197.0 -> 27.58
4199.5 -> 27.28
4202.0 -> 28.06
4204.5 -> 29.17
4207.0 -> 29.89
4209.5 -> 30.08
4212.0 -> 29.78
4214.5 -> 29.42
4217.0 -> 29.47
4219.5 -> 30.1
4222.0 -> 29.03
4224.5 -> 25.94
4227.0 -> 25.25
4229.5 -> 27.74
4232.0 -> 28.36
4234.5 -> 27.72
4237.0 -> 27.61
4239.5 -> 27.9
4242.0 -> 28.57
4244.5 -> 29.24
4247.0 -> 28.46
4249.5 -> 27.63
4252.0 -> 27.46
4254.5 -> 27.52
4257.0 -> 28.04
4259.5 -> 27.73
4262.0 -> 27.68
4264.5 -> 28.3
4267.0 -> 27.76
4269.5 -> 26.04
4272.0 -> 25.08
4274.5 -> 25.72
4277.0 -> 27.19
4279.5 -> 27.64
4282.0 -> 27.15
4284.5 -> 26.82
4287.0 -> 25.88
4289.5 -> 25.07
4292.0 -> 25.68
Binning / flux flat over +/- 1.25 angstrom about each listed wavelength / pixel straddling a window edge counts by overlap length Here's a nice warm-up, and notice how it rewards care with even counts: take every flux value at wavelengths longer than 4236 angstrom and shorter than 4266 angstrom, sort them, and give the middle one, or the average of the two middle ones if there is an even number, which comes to 27.8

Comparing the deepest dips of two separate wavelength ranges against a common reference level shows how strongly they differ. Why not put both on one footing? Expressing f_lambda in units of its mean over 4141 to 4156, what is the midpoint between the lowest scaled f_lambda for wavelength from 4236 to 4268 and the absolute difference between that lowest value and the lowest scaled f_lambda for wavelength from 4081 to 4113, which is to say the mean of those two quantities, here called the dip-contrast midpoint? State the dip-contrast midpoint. 0.582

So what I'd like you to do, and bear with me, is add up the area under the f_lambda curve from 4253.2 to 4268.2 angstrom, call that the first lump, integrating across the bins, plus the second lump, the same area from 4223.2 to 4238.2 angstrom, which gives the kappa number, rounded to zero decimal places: 824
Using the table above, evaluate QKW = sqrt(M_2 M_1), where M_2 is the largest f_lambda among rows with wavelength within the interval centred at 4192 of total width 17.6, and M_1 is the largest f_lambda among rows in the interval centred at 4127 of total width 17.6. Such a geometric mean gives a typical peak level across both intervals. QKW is 29.29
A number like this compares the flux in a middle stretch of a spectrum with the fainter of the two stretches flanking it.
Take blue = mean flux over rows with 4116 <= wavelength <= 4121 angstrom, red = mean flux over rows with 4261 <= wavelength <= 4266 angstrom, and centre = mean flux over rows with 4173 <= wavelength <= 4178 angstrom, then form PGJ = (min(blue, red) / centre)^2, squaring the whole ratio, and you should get 1.05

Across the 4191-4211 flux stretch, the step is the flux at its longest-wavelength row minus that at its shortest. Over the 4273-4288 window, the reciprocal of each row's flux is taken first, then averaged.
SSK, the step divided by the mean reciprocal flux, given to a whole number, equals 25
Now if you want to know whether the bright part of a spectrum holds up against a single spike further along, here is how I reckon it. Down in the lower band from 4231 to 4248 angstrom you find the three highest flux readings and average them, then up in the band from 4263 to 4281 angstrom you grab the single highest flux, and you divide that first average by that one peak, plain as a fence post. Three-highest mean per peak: 1.02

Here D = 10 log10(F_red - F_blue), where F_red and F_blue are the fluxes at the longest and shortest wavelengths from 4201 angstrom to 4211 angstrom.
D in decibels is 3.1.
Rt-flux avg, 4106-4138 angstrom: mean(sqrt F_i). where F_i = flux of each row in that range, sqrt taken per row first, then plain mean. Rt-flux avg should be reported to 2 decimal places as 5.36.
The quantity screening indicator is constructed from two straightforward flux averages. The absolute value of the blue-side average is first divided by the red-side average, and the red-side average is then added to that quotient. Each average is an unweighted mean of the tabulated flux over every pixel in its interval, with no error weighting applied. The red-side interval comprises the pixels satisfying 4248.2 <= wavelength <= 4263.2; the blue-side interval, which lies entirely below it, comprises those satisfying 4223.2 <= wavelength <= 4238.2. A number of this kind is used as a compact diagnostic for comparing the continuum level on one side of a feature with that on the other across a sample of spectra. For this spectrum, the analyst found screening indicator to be 28.7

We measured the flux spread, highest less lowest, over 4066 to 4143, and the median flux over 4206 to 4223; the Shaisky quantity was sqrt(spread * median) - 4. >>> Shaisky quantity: 12.9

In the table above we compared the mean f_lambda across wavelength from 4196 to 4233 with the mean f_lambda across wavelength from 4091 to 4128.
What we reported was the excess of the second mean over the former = -1.0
